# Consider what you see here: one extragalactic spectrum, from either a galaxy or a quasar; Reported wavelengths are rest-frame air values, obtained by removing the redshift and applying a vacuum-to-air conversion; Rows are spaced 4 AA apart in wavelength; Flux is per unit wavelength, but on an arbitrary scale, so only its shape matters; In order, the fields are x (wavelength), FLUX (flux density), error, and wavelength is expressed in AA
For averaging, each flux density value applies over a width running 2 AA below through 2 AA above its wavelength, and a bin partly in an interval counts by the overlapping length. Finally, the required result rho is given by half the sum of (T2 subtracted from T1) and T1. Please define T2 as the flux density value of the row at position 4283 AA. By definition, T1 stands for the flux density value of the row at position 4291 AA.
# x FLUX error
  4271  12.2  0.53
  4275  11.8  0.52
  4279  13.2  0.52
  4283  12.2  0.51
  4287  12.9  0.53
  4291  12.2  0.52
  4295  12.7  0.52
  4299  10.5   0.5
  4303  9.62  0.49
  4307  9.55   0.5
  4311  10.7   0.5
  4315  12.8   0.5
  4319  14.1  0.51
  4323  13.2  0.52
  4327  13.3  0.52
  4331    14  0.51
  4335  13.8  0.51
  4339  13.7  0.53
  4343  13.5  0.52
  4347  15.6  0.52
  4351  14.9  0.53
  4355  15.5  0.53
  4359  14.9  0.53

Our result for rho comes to 6.1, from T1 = 12.2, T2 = 12.2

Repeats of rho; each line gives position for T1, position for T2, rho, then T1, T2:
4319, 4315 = 7.7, 14.1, 12.8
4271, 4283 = 6.1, 12.2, 12.2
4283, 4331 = 5.2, 12.2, 14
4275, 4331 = 4.8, 11.8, 14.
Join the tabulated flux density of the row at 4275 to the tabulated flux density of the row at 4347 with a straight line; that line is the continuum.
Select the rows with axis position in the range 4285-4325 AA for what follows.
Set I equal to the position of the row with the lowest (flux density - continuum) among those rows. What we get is 4307 AA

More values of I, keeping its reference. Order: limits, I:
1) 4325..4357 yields 4343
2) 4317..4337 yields 4327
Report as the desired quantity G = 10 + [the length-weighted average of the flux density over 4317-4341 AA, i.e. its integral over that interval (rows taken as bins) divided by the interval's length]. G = 23.7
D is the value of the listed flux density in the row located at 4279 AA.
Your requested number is 13.2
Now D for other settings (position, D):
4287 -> 12.9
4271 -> 12.2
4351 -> 14.9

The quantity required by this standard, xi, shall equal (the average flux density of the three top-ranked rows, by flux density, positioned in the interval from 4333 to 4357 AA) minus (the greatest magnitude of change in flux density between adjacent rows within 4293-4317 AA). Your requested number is 13.1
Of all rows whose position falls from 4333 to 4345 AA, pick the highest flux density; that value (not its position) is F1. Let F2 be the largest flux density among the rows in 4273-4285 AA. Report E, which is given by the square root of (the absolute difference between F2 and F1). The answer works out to 0.8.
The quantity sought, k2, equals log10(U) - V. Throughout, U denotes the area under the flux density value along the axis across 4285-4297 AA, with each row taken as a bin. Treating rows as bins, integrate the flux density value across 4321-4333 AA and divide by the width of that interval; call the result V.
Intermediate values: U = 151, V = 13.5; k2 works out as -11.3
